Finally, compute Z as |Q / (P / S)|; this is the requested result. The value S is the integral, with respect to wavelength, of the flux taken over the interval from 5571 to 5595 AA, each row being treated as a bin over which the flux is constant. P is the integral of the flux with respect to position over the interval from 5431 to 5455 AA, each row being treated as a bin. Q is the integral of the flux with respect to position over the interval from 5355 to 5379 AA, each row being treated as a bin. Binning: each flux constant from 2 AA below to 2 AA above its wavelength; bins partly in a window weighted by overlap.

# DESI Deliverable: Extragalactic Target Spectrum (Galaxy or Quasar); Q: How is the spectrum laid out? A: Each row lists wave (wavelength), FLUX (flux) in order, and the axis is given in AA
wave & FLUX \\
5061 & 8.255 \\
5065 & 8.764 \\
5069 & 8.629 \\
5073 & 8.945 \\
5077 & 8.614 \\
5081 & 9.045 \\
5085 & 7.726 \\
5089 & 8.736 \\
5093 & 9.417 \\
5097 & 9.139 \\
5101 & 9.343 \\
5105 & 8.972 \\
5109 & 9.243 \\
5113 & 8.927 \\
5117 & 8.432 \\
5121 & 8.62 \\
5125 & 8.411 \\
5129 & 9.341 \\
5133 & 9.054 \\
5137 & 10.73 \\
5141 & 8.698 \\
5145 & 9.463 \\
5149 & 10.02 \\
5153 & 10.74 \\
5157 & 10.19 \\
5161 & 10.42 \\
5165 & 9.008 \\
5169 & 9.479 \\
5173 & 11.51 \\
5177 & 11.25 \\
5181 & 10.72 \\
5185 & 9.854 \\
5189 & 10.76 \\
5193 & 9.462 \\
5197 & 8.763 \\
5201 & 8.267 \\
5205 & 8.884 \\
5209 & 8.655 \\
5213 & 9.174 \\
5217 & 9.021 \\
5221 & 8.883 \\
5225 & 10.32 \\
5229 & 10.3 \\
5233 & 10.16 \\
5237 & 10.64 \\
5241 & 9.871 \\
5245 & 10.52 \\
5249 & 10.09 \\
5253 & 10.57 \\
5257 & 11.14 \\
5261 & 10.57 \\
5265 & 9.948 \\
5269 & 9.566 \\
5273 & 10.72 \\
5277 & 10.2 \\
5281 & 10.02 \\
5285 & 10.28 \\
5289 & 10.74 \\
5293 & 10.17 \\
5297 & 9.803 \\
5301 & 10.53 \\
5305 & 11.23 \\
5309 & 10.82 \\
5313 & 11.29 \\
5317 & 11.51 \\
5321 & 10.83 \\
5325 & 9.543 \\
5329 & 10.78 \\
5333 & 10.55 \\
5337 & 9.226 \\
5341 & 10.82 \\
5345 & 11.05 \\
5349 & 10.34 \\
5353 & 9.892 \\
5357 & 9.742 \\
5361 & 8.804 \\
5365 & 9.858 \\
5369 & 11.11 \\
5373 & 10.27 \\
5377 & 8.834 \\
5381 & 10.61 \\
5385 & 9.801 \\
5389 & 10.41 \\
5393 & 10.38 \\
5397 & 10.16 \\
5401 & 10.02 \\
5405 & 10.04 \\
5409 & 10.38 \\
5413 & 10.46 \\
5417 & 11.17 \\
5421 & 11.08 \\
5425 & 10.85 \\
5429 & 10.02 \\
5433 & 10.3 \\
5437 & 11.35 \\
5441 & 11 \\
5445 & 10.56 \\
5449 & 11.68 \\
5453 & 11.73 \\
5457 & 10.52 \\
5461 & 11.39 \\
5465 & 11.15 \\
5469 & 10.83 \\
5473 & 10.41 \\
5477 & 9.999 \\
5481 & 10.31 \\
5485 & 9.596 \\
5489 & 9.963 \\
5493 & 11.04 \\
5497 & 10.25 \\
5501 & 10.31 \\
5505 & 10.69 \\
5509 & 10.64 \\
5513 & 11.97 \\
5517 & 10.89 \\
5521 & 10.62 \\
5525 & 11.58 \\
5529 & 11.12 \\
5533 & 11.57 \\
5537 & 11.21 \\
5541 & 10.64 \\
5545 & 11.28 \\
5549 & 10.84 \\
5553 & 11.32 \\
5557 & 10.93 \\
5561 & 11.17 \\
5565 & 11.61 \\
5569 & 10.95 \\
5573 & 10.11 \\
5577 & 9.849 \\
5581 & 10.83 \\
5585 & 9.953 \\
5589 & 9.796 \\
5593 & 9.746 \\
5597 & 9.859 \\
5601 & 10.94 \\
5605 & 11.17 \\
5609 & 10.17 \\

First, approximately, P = 266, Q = 234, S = 241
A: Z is 212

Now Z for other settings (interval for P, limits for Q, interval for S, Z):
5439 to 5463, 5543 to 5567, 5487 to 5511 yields 253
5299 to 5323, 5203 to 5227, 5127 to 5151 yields 190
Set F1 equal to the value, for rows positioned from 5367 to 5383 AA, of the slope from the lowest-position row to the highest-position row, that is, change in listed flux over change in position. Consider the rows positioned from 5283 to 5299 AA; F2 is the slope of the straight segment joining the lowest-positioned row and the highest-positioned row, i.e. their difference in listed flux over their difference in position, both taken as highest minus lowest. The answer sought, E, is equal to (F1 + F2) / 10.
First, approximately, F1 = -0.04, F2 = -0.04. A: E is -0.008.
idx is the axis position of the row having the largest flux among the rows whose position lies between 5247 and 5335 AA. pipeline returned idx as 5317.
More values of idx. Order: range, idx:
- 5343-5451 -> 5449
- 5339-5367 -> 5345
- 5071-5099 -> 5093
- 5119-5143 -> 5137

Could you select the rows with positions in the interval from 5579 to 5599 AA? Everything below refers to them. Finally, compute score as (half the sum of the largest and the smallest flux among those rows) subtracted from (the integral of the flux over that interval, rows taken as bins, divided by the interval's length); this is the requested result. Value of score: -0.251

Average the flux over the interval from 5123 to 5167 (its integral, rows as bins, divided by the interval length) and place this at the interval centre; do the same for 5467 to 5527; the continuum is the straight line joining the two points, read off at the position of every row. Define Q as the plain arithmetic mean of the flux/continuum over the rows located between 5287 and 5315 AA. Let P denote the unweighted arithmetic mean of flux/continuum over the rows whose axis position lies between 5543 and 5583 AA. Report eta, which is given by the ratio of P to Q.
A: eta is 0.954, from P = 1.01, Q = 1.058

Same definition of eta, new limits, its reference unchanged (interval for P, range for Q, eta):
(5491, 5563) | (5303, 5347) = 0.975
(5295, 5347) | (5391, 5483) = 1.024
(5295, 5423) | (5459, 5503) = 1.021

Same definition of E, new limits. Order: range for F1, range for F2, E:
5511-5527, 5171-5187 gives -0.017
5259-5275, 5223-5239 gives 0.004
